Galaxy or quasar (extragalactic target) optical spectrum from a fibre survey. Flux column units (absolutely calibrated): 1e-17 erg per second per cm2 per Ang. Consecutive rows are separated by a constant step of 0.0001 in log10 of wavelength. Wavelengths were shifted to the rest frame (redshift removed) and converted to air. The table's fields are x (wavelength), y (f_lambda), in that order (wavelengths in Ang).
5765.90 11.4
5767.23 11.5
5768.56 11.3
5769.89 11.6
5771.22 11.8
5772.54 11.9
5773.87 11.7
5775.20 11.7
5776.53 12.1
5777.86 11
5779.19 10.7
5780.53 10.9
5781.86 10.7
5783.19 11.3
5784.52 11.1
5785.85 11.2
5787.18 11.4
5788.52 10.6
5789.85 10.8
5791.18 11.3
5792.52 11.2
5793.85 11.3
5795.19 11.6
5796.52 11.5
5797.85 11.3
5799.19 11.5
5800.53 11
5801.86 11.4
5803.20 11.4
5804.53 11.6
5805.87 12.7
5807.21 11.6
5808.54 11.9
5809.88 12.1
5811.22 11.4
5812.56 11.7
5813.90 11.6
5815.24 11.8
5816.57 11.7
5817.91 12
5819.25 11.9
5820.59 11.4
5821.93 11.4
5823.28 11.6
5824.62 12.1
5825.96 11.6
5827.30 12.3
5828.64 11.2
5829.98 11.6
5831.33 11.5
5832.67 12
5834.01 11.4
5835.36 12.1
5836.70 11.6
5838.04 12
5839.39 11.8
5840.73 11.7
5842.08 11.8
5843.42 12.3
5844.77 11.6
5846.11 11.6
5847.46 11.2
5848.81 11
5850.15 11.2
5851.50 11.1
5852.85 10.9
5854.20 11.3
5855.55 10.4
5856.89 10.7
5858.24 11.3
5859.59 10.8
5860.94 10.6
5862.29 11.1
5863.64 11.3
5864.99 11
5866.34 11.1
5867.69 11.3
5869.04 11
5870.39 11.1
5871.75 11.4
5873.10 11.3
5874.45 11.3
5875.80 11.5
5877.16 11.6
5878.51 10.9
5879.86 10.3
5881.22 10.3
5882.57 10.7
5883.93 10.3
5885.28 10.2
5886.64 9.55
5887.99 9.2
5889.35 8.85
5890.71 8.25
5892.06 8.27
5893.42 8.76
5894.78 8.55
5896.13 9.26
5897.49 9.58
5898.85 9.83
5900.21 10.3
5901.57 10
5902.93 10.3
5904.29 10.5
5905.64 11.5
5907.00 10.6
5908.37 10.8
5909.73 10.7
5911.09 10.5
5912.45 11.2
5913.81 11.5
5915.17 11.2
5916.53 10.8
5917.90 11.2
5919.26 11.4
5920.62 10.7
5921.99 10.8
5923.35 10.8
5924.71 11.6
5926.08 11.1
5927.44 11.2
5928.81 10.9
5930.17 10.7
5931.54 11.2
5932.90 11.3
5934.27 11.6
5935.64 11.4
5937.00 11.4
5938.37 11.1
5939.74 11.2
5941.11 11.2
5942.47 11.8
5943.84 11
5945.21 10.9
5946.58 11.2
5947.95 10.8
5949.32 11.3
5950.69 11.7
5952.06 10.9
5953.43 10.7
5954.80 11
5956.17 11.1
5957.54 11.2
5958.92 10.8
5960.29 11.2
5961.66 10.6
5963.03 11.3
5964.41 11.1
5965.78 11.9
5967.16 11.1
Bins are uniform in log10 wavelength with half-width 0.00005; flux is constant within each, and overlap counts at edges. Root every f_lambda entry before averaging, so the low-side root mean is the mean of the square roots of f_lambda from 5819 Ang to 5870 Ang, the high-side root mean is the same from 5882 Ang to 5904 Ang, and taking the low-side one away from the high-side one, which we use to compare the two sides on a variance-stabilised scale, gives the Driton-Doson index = -0.30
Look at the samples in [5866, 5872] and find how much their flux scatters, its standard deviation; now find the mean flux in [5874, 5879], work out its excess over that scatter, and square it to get 125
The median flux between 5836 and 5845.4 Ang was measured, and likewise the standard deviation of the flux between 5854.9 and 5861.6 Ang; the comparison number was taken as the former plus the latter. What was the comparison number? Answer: 12.1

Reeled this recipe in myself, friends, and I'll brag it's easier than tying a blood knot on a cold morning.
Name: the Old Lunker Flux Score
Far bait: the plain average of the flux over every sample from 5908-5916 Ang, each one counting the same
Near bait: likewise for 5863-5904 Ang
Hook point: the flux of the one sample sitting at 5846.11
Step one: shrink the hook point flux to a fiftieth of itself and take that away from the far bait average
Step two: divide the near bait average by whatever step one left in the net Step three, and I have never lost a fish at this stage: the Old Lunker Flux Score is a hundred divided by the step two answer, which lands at 105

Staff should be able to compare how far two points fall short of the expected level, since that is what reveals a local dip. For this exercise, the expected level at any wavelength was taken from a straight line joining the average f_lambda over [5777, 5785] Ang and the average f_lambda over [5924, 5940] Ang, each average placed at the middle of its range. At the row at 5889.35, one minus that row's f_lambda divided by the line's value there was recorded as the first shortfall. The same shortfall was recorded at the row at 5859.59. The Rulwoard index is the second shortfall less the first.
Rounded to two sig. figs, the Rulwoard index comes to -0.18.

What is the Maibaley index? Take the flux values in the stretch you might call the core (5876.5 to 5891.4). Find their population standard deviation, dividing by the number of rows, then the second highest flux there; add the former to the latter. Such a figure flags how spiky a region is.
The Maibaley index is 11.8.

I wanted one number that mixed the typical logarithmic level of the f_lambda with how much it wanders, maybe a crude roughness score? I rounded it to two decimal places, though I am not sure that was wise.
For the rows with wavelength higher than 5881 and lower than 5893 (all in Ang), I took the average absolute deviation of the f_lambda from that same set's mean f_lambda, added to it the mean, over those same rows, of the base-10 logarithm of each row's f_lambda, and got 1.75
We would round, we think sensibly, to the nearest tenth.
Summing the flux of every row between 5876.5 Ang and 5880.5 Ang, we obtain 32.8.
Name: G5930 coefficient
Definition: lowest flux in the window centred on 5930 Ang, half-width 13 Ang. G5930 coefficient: 10.7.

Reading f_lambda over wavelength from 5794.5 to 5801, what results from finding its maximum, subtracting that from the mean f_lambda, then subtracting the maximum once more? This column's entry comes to -11.8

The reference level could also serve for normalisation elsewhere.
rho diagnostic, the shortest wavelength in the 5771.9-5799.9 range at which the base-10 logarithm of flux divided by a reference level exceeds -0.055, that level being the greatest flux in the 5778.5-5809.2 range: 5772.54 Ang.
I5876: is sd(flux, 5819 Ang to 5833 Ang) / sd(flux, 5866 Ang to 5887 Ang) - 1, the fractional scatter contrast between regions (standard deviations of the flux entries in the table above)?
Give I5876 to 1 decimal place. -0.4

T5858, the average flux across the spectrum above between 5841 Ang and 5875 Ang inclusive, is 11.2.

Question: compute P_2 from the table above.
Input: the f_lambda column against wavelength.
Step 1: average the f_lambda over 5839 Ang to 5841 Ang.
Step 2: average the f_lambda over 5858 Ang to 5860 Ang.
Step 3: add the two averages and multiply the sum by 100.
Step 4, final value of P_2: 2280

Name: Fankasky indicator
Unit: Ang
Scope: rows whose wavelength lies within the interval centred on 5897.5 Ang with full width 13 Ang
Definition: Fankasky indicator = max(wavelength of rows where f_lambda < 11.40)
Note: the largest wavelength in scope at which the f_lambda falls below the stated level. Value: 5902.93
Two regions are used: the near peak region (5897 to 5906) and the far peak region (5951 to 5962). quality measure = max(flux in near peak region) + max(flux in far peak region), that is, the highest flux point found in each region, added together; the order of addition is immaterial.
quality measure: 22.7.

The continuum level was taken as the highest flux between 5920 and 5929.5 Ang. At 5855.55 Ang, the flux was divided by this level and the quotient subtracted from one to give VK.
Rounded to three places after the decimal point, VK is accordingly 0.103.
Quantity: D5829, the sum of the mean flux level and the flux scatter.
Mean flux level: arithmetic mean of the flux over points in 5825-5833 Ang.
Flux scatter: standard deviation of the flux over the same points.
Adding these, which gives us 12.1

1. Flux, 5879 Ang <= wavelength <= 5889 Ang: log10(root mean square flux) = 1.00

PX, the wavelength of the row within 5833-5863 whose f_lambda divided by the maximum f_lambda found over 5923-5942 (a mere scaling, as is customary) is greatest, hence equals 5843.42 Ang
